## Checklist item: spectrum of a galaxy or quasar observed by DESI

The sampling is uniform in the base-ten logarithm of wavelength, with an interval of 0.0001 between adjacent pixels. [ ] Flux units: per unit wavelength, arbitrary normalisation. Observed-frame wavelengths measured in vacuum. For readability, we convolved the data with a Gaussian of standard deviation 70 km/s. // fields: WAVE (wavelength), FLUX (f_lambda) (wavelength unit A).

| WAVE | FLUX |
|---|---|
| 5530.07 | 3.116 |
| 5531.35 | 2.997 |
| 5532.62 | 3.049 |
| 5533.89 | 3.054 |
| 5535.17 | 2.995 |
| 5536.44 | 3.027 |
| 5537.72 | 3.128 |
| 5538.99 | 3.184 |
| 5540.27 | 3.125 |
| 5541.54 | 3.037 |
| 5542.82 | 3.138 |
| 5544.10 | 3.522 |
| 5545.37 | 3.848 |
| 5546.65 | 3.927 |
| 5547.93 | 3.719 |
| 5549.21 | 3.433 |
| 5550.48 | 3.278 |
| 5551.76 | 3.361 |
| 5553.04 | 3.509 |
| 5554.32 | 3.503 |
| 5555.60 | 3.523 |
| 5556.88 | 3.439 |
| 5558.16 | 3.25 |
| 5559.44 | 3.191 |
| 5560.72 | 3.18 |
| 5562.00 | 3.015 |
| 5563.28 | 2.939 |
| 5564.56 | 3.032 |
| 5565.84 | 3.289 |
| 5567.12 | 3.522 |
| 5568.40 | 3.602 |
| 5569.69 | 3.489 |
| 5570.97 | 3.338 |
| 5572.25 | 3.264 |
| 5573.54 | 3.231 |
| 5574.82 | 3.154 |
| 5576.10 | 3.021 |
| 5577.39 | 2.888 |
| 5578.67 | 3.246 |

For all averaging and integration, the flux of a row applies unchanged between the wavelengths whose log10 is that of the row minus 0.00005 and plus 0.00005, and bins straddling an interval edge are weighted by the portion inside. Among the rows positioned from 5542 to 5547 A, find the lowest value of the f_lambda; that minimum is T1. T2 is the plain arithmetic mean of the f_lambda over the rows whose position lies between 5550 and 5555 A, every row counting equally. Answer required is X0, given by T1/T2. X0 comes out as 0.92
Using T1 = 3.138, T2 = 3.41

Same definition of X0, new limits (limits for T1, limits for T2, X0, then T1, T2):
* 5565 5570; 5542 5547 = 0.91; 3.289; 3.61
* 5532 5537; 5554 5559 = 0.87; 2.995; 3.43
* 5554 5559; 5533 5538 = 1.07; 3.25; 3.05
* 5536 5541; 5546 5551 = 0.84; 3.027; 3.59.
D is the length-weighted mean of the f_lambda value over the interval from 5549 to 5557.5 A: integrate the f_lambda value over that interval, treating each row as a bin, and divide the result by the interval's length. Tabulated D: 3.4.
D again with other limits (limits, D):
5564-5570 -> 3.4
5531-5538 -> 3.0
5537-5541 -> 3.1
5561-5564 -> 3.0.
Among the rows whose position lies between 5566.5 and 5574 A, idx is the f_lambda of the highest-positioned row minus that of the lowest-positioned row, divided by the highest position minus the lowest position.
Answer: -0.05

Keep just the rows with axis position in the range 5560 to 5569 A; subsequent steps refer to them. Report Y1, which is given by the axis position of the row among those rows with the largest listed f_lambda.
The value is 5568.40 A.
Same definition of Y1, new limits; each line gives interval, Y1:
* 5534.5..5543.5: 5538.99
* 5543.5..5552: 5546.65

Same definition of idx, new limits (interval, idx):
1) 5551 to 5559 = -0.02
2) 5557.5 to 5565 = -0.03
